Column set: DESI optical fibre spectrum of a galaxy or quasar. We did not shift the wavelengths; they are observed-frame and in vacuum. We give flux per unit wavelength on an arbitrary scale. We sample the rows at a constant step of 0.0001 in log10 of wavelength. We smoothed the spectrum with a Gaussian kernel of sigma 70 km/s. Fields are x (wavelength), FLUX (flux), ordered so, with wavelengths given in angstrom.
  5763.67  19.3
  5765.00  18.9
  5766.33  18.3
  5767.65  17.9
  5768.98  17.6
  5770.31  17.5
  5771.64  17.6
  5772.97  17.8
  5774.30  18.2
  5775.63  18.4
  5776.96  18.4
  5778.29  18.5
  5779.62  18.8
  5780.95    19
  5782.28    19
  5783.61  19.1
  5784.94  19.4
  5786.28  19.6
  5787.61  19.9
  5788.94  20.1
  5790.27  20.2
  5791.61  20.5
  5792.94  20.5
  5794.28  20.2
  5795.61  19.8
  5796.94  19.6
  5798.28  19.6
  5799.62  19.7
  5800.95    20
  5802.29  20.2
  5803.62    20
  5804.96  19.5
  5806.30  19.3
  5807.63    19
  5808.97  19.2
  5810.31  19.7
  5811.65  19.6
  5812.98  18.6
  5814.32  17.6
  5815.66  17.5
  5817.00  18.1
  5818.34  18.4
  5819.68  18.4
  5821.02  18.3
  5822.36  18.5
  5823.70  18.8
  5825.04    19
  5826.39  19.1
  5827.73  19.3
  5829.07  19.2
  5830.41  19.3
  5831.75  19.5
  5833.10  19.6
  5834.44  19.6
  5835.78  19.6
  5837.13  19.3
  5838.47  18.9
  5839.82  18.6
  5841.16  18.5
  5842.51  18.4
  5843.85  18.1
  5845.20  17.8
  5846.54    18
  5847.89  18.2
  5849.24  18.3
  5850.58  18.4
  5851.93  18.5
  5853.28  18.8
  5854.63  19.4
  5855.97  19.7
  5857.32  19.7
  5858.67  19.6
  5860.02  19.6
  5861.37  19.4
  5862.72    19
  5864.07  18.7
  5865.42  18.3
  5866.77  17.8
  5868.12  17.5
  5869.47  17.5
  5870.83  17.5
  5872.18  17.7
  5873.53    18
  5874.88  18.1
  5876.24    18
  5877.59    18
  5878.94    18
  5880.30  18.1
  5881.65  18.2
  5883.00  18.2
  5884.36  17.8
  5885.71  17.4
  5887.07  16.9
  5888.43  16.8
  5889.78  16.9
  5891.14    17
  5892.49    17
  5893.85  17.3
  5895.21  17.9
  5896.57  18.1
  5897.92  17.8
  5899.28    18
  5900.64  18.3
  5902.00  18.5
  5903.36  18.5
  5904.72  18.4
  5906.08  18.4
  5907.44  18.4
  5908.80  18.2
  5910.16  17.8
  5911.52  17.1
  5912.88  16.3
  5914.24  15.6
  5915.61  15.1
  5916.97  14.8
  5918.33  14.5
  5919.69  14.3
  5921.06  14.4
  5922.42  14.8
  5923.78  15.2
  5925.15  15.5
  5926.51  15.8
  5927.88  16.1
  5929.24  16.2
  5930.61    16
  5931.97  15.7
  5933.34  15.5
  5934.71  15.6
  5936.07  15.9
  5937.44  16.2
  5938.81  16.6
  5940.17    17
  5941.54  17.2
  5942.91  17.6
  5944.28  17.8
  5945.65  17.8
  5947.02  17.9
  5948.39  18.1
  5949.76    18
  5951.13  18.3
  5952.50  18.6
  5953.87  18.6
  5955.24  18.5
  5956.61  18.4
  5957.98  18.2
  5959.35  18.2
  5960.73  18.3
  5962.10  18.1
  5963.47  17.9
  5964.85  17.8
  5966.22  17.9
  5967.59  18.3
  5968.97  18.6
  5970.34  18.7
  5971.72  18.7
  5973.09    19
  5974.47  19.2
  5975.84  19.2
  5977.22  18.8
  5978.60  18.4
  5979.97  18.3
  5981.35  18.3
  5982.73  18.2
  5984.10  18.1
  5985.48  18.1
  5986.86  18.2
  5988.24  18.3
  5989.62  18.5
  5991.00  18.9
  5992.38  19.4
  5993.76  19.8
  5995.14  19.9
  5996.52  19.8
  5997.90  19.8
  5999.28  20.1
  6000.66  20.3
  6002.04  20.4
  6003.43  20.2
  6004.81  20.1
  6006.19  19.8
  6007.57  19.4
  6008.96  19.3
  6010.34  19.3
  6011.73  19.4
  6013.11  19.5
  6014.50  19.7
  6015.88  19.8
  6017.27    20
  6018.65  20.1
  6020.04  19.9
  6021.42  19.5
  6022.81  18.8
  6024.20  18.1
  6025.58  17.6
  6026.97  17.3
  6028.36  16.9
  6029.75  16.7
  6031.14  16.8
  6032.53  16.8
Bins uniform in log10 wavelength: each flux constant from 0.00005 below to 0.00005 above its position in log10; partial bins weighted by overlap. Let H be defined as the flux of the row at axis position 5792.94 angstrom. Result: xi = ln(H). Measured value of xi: 3.02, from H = 20.5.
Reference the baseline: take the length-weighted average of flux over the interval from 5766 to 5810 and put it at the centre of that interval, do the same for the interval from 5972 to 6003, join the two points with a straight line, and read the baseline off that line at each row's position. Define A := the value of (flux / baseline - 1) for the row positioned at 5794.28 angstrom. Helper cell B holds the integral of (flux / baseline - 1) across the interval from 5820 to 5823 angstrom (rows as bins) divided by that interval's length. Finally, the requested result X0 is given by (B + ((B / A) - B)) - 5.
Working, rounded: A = 0.05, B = -0.040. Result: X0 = -5.7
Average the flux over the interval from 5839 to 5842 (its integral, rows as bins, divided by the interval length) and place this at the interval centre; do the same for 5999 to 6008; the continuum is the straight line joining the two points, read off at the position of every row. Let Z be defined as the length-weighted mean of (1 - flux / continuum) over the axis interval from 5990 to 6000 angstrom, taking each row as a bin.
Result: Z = 0.02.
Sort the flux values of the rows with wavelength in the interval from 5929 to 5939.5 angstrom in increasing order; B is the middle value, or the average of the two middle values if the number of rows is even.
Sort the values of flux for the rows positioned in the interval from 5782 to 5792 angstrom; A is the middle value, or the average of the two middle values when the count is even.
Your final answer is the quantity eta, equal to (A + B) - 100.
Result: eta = -64.3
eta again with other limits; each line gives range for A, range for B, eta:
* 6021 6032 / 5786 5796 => -62.4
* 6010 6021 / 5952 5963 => -61.9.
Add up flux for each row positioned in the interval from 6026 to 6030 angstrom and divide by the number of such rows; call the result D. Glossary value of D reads 17.0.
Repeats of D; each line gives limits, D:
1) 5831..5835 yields 19.6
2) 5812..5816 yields 17.9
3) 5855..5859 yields 19.7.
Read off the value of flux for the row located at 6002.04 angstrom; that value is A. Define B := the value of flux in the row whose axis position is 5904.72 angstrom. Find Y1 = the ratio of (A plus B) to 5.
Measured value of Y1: 7.76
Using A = 20.4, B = 18.4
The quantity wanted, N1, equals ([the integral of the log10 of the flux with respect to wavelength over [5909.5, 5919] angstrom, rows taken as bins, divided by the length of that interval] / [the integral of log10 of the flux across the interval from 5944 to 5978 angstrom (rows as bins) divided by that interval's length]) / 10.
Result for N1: 0.095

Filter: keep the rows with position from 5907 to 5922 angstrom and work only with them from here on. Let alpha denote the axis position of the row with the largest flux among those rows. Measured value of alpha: 5907.44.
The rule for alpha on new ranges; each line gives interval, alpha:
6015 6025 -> 6018.65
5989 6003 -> 6002.04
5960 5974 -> 5973.09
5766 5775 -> 5766.33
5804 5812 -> 5810.31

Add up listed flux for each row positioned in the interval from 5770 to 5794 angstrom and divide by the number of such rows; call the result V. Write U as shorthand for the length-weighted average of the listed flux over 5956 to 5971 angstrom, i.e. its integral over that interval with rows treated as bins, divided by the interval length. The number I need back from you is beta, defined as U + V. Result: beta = 37.2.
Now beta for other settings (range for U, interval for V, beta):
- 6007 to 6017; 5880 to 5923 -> 36.6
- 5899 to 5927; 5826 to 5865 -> 35.5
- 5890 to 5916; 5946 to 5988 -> 35.9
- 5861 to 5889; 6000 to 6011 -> 37.8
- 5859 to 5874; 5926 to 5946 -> 34.8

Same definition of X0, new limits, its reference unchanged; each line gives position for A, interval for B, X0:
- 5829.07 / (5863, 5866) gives -16.4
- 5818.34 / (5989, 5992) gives -4.6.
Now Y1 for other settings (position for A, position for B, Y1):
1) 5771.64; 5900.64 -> 7.18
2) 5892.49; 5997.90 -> 7.36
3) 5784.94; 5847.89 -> 7.52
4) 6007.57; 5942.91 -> 7.40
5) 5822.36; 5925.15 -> 6.80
